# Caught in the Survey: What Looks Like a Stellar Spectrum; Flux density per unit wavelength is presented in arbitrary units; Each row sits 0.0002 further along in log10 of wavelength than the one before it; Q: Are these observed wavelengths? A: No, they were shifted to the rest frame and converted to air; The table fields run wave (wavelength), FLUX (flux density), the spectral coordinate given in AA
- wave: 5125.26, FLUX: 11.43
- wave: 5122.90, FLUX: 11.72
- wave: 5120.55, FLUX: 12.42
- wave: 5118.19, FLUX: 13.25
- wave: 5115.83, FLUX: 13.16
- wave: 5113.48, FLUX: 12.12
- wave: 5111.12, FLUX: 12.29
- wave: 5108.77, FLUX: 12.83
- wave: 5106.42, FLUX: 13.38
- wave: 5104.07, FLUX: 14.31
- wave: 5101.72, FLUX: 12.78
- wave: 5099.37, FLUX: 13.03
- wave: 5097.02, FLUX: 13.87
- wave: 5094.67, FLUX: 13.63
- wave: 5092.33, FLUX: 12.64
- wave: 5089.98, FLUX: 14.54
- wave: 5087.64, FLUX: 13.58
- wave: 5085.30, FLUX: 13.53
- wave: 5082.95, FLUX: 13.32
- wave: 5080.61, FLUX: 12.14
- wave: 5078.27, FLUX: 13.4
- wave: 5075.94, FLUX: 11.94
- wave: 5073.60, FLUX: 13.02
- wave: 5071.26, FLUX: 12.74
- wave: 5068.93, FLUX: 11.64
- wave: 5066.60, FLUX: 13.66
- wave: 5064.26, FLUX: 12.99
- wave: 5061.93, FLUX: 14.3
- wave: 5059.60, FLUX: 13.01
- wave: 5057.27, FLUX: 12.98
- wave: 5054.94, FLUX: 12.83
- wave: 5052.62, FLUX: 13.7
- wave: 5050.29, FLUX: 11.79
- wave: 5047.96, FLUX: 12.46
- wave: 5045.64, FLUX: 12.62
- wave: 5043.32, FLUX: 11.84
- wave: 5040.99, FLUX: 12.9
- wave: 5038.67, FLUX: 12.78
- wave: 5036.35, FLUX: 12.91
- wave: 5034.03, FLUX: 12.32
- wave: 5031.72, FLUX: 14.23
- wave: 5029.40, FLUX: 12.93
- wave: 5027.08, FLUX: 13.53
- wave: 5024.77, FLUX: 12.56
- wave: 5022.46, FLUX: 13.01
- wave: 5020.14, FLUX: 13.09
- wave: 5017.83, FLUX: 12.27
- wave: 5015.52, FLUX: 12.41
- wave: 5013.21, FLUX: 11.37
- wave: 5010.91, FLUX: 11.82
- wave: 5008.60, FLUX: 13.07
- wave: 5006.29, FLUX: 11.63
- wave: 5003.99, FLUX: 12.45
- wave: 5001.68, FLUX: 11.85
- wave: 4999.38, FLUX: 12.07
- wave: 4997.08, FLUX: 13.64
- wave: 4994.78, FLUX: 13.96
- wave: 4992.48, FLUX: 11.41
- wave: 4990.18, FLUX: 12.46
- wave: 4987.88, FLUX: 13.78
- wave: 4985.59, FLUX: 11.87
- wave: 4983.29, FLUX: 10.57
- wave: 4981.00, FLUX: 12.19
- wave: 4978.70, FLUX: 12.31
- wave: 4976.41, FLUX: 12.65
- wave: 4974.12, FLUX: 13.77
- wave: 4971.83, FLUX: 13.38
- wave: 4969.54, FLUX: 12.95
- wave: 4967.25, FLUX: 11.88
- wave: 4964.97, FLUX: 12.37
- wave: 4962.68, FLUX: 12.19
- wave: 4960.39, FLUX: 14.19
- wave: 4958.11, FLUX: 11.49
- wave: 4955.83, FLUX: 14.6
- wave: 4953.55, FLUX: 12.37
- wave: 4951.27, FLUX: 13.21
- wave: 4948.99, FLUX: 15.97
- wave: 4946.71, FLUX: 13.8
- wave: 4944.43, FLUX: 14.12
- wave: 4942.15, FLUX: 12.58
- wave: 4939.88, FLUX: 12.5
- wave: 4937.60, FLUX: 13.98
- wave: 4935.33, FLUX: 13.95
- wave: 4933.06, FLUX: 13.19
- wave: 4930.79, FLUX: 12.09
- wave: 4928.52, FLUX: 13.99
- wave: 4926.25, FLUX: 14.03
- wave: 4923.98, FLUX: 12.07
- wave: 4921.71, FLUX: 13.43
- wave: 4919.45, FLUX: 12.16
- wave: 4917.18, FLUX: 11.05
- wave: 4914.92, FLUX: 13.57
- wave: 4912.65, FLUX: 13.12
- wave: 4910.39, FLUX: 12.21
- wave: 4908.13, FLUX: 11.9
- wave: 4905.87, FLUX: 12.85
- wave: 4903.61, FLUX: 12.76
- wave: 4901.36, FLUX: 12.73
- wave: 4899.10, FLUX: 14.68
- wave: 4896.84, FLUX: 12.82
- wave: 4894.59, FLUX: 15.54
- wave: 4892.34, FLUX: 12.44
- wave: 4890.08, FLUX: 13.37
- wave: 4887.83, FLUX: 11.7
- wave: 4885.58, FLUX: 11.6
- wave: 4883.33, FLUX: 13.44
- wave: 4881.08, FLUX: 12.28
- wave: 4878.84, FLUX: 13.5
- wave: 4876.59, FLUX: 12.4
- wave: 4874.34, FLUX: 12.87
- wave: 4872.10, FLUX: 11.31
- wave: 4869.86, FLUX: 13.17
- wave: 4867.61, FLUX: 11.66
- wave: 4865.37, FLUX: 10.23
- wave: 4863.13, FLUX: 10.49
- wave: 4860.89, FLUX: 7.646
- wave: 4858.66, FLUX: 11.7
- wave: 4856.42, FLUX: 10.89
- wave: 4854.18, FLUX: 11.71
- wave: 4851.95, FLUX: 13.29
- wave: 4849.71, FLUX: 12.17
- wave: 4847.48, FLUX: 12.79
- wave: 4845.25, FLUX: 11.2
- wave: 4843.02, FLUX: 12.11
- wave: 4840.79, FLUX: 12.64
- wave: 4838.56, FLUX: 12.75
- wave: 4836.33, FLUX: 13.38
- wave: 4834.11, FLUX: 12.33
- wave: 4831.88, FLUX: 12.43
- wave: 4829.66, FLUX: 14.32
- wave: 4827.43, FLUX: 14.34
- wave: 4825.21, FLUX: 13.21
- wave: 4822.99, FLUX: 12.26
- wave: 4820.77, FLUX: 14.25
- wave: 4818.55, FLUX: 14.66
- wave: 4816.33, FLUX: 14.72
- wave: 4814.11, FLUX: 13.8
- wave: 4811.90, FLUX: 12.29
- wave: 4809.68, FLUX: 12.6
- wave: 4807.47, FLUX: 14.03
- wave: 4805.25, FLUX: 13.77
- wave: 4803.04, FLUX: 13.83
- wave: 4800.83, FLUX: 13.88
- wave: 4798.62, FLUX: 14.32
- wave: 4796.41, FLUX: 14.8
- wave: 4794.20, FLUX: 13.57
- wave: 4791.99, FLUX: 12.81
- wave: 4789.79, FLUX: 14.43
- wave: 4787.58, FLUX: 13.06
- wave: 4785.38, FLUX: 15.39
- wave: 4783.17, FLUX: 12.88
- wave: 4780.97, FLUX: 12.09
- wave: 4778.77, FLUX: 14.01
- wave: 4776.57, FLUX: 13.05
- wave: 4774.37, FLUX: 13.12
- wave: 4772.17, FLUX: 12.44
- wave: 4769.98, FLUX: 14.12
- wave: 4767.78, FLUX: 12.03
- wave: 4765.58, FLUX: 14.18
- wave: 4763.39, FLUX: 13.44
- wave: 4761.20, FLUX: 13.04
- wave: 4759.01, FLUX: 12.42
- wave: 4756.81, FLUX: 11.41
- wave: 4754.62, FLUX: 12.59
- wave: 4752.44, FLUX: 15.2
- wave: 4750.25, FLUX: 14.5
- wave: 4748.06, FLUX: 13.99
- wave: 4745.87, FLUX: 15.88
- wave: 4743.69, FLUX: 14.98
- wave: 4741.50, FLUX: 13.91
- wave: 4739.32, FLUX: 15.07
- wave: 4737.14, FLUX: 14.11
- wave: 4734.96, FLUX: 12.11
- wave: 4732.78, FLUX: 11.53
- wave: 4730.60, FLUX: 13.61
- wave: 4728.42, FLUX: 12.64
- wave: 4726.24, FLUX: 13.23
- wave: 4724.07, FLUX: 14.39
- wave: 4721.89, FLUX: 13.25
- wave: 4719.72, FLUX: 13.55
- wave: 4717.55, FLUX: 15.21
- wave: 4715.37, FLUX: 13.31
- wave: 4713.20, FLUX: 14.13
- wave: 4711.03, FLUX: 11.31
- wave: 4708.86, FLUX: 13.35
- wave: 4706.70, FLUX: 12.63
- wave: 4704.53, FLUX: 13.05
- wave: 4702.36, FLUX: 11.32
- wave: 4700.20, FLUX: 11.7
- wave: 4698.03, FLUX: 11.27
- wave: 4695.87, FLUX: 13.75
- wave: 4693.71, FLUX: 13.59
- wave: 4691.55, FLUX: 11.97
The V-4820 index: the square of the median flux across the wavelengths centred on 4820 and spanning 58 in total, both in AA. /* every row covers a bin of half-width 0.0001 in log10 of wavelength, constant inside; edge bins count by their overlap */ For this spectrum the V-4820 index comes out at 182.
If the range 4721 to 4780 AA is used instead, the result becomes 181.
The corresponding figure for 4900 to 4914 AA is 162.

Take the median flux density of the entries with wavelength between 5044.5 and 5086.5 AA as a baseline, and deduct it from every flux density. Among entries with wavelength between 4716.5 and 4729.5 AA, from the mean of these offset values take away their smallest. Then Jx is 1.07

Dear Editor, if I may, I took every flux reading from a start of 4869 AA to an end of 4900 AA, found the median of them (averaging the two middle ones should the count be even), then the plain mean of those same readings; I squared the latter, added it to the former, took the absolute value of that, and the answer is 180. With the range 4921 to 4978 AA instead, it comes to 188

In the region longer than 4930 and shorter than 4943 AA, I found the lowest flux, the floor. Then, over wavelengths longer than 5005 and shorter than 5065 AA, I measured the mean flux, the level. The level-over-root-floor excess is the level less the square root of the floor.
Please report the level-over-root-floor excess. 9.27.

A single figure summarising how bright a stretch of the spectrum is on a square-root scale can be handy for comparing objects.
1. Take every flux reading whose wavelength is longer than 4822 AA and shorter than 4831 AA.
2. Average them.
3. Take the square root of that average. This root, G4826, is 3.68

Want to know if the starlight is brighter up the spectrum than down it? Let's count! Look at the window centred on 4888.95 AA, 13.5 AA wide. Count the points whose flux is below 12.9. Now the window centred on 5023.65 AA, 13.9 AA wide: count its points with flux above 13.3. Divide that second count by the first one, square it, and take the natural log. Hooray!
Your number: -2.2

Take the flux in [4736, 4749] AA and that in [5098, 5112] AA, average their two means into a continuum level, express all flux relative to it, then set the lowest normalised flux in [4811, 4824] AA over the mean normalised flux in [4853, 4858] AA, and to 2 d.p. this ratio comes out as 1.08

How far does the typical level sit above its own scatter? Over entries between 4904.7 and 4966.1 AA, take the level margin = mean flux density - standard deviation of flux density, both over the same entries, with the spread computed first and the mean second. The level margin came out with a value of 12.0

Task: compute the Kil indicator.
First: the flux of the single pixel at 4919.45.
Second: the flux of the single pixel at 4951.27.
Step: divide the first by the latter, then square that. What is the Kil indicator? 0.85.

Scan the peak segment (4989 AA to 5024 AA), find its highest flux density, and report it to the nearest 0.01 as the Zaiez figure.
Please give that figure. 13.96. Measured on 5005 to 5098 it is 14.54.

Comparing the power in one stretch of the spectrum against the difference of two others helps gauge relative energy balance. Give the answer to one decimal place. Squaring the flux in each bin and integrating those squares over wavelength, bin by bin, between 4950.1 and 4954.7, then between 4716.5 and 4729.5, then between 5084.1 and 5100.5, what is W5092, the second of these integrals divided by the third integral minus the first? 1.1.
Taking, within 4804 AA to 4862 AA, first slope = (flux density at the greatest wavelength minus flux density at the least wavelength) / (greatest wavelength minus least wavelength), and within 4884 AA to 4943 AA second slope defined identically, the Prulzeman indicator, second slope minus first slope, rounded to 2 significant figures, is 0.13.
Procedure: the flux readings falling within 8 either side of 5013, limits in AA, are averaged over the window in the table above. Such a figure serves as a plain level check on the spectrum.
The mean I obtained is 12.2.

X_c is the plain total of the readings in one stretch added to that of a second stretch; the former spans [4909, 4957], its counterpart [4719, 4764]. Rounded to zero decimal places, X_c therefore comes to 563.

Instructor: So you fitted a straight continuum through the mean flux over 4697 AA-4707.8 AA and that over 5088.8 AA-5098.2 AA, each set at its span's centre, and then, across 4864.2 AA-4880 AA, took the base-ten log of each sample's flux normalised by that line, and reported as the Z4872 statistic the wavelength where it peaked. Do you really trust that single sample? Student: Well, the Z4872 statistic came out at 4878.84 AA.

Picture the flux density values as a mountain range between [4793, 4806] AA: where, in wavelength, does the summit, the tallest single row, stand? 4796.41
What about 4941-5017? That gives 4948.99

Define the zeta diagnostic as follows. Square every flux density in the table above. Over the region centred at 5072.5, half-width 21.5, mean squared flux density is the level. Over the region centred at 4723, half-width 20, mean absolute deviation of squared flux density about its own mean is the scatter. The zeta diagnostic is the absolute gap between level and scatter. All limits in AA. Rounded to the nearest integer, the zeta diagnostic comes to 151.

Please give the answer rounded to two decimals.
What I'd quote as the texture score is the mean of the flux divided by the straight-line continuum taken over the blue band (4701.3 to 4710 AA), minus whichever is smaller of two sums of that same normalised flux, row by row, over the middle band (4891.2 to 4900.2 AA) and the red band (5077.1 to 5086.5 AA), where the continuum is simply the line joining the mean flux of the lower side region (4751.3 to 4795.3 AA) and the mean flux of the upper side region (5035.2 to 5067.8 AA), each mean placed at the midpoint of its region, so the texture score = -3.13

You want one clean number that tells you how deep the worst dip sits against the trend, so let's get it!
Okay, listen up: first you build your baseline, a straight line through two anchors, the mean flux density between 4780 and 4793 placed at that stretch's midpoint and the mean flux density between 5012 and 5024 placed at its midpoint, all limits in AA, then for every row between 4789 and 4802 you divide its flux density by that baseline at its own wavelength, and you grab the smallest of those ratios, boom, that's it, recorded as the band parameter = 0.95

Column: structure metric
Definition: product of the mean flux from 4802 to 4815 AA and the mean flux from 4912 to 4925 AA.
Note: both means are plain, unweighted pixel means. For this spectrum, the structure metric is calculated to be 168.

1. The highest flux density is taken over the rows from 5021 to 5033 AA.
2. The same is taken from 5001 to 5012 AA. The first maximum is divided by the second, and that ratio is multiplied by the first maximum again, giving 15.5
